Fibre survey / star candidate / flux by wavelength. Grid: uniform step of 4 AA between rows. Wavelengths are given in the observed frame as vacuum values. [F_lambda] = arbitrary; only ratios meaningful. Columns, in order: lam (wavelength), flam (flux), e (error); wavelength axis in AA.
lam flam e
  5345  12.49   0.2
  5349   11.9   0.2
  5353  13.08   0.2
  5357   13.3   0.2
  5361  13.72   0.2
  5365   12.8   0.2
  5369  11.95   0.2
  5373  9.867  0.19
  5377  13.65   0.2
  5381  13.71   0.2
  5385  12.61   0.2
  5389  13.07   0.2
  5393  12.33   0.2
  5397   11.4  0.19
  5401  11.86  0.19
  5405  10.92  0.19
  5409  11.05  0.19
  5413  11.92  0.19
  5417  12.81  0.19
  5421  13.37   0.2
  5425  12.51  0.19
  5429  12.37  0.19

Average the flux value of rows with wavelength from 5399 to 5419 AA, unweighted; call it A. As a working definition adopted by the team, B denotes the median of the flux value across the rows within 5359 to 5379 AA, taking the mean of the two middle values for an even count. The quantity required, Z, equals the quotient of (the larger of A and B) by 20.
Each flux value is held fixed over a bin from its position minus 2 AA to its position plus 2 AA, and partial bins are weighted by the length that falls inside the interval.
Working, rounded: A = 11.7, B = 12.8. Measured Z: 0.640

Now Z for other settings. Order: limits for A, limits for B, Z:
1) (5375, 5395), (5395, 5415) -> 0.654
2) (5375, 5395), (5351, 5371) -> 0.654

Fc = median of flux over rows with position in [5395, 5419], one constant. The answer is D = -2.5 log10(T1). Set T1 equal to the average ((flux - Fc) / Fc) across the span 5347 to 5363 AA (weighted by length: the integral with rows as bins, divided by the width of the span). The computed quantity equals 2.3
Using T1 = 0.12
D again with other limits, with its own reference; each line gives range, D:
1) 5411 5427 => 2.6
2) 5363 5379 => 3.6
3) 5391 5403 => 4.2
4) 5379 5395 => 2.4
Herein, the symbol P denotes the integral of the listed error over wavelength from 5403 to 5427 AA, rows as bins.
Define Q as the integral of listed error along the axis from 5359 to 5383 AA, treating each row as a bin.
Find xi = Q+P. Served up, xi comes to 9.36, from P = 4.60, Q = 4.76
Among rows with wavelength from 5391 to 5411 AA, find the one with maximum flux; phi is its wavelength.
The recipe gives 5393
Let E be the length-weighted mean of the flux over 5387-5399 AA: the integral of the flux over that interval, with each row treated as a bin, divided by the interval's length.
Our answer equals 12.3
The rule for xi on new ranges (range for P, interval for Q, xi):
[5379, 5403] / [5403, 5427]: 9.32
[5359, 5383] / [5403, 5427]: 9.36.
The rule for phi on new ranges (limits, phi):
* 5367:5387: 5381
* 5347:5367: 5361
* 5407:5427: 5421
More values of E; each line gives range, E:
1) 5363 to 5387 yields 12.4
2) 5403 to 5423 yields 12.0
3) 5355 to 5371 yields 12.9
